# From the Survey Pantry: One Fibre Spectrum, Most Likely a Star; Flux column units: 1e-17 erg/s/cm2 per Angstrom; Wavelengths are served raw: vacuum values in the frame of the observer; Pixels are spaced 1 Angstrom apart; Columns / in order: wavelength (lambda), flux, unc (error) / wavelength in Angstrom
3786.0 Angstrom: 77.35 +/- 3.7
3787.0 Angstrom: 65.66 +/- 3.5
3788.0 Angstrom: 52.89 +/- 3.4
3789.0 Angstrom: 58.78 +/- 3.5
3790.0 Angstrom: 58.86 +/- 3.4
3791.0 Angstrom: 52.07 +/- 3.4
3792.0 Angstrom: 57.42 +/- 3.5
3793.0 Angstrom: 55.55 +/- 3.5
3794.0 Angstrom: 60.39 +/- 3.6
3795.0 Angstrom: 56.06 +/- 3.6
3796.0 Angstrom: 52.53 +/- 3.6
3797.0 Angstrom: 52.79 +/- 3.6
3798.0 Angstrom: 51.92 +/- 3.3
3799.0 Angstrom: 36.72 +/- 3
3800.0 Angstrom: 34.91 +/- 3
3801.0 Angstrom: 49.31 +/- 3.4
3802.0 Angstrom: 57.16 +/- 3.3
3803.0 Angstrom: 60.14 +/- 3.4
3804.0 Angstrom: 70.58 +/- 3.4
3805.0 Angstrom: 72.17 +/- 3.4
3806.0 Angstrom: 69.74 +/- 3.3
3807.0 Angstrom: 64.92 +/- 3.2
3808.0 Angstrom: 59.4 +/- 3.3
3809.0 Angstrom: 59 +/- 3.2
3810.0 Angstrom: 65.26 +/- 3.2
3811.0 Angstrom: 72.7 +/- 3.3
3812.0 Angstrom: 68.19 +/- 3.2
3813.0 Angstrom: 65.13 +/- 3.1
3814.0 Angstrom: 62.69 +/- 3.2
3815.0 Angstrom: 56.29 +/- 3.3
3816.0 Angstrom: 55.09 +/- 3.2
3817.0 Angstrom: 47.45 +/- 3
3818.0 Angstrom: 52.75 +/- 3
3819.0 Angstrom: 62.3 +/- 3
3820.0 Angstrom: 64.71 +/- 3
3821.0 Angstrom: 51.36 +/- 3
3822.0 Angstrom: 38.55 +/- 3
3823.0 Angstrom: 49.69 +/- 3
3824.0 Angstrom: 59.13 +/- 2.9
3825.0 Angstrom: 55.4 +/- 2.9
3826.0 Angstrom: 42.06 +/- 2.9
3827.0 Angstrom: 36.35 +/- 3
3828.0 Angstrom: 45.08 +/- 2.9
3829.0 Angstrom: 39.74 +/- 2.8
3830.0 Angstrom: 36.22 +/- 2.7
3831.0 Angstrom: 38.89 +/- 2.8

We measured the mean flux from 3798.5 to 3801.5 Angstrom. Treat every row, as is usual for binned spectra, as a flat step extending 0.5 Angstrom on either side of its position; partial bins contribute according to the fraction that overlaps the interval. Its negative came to -40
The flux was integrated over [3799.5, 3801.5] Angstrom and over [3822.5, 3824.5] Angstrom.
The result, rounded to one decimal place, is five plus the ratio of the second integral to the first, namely 6.3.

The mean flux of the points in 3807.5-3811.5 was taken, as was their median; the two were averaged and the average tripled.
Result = 190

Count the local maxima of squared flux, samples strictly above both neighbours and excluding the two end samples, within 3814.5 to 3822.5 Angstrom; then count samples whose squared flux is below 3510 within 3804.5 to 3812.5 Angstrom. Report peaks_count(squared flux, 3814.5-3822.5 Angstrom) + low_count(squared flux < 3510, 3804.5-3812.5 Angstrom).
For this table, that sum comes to 2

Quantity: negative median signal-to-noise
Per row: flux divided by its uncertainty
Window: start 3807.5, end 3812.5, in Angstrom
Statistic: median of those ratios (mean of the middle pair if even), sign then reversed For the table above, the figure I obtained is -20.4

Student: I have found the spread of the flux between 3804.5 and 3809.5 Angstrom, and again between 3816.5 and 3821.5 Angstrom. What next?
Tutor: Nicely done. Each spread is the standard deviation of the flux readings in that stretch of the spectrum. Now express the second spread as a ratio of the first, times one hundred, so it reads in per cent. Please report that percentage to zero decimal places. 125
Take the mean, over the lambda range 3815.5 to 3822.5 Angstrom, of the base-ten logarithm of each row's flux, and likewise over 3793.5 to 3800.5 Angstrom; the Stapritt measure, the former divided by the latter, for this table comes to 1.02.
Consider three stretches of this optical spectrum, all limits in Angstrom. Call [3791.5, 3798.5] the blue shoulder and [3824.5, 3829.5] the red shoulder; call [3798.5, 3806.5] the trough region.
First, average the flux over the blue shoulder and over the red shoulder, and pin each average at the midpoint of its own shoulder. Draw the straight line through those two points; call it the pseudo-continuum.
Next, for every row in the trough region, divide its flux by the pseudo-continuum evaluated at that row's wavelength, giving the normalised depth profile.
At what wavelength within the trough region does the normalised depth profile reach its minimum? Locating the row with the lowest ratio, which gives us 3800.0 Angstrom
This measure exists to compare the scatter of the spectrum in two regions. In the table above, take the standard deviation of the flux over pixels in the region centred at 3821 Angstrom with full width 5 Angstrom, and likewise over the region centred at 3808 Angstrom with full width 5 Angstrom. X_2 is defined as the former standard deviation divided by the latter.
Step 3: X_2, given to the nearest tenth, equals 2.3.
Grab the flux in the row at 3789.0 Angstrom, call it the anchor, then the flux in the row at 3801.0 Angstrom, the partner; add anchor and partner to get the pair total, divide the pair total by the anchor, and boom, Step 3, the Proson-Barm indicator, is 1.84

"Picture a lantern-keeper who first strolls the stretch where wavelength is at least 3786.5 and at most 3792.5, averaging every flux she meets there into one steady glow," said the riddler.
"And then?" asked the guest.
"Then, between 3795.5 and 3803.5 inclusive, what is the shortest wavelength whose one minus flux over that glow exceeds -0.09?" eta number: 3796.0 Angstrom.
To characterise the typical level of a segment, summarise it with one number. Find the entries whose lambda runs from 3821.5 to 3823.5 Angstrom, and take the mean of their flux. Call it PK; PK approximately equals 44.1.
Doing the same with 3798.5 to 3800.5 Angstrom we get 35.8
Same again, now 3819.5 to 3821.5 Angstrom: 58.0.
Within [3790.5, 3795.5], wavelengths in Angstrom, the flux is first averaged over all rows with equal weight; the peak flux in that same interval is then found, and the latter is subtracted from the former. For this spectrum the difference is -4.1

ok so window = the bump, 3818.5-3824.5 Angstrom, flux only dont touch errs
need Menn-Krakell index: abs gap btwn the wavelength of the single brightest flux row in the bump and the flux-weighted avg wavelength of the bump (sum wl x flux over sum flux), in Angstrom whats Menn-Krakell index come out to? 1.4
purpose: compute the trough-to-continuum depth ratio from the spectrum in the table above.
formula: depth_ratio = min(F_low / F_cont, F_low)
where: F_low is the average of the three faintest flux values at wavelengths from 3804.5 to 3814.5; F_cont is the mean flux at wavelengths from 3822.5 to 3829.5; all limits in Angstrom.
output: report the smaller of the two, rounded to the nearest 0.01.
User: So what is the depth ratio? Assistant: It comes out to 1.29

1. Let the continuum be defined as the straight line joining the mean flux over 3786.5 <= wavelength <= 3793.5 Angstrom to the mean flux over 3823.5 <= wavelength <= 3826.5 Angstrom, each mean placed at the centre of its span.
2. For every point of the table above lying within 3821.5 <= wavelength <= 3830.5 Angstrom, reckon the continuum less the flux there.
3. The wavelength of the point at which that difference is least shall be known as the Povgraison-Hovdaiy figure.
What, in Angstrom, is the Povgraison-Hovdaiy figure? 3824.0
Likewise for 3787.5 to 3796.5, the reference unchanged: 3794.0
